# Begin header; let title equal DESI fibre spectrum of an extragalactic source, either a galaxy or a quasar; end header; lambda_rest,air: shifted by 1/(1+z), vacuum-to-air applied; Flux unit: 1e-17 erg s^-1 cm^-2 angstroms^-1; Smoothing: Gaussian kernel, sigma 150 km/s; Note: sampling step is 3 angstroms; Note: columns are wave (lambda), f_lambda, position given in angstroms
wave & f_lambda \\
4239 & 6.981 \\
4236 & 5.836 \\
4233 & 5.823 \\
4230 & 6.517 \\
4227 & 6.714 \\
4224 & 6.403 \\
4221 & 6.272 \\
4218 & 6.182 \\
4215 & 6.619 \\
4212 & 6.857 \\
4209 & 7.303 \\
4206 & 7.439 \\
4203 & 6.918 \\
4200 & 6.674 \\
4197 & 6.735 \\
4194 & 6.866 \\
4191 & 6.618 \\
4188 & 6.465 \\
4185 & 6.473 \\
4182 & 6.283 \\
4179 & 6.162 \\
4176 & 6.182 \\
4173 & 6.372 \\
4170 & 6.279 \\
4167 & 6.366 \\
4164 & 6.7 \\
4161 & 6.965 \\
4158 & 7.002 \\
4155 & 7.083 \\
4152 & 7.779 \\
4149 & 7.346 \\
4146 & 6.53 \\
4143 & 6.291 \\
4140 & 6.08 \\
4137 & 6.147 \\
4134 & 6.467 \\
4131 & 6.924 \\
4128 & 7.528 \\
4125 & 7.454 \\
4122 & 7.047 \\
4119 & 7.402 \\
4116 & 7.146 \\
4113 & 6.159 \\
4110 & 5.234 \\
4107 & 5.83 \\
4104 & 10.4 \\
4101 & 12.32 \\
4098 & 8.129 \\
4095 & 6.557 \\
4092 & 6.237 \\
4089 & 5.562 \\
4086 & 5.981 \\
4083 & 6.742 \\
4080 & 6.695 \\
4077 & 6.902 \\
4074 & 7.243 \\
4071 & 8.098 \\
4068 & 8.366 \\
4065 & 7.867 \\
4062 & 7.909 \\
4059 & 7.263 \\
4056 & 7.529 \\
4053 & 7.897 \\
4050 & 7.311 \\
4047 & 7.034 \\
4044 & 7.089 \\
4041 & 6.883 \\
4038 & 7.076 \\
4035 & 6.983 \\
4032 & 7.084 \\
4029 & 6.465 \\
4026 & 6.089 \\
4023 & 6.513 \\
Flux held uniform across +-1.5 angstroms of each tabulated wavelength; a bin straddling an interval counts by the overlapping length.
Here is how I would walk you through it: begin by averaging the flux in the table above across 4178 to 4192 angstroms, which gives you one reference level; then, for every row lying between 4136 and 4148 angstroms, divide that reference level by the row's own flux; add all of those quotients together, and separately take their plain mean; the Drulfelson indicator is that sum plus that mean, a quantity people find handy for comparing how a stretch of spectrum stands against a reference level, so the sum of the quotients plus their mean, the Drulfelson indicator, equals 5.1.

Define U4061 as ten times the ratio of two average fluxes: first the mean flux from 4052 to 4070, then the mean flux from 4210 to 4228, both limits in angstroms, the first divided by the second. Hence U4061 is 12.0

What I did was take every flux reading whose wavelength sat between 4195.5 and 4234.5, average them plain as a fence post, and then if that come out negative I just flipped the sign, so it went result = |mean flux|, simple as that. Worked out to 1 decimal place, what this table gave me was 6.7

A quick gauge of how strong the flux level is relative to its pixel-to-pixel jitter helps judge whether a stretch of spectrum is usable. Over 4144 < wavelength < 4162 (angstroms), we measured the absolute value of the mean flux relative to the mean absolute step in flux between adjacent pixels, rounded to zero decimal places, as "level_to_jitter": 17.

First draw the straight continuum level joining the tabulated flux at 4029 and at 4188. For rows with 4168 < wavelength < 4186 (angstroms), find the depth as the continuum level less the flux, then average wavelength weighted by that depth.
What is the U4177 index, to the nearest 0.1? 4176.5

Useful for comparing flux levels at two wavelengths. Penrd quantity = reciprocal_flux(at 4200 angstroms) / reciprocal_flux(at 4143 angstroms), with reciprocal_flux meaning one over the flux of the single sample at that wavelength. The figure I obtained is 0.94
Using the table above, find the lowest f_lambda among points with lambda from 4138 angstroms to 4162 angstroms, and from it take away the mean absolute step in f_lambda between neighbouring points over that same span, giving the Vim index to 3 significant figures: 5.72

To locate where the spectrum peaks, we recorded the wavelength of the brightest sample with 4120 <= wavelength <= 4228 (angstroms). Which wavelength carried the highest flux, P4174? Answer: 4152 angstroms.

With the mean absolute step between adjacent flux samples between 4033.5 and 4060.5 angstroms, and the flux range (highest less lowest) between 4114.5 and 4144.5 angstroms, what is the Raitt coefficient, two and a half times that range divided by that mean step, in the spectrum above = 14.2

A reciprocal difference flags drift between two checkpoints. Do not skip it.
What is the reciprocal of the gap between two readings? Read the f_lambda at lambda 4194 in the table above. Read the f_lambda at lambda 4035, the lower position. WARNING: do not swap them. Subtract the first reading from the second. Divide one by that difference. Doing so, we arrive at 8.5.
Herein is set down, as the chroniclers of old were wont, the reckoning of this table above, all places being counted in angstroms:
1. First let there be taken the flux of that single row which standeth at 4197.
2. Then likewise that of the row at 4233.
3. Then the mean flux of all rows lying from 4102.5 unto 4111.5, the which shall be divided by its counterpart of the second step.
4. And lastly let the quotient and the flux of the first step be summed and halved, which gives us 3.98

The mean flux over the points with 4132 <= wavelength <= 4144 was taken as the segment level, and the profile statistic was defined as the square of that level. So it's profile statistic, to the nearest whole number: 39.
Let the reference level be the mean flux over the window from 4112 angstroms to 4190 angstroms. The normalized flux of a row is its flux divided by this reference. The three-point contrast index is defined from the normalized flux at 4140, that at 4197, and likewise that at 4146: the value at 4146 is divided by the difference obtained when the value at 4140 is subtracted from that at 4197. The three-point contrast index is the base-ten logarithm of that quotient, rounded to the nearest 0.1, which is 1.0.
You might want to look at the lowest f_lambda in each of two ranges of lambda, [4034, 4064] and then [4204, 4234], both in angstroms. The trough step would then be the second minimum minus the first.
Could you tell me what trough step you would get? -1.1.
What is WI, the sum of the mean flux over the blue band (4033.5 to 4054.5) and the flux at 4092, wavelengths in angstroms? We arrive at 13.4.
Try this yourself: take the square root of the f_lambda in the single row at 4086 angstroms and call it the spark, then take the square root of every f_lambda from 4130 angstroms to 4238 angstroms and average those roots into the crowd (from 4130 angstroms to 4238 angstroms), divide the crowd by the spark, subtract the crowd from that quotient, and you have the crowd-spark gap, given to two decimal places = -1.52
